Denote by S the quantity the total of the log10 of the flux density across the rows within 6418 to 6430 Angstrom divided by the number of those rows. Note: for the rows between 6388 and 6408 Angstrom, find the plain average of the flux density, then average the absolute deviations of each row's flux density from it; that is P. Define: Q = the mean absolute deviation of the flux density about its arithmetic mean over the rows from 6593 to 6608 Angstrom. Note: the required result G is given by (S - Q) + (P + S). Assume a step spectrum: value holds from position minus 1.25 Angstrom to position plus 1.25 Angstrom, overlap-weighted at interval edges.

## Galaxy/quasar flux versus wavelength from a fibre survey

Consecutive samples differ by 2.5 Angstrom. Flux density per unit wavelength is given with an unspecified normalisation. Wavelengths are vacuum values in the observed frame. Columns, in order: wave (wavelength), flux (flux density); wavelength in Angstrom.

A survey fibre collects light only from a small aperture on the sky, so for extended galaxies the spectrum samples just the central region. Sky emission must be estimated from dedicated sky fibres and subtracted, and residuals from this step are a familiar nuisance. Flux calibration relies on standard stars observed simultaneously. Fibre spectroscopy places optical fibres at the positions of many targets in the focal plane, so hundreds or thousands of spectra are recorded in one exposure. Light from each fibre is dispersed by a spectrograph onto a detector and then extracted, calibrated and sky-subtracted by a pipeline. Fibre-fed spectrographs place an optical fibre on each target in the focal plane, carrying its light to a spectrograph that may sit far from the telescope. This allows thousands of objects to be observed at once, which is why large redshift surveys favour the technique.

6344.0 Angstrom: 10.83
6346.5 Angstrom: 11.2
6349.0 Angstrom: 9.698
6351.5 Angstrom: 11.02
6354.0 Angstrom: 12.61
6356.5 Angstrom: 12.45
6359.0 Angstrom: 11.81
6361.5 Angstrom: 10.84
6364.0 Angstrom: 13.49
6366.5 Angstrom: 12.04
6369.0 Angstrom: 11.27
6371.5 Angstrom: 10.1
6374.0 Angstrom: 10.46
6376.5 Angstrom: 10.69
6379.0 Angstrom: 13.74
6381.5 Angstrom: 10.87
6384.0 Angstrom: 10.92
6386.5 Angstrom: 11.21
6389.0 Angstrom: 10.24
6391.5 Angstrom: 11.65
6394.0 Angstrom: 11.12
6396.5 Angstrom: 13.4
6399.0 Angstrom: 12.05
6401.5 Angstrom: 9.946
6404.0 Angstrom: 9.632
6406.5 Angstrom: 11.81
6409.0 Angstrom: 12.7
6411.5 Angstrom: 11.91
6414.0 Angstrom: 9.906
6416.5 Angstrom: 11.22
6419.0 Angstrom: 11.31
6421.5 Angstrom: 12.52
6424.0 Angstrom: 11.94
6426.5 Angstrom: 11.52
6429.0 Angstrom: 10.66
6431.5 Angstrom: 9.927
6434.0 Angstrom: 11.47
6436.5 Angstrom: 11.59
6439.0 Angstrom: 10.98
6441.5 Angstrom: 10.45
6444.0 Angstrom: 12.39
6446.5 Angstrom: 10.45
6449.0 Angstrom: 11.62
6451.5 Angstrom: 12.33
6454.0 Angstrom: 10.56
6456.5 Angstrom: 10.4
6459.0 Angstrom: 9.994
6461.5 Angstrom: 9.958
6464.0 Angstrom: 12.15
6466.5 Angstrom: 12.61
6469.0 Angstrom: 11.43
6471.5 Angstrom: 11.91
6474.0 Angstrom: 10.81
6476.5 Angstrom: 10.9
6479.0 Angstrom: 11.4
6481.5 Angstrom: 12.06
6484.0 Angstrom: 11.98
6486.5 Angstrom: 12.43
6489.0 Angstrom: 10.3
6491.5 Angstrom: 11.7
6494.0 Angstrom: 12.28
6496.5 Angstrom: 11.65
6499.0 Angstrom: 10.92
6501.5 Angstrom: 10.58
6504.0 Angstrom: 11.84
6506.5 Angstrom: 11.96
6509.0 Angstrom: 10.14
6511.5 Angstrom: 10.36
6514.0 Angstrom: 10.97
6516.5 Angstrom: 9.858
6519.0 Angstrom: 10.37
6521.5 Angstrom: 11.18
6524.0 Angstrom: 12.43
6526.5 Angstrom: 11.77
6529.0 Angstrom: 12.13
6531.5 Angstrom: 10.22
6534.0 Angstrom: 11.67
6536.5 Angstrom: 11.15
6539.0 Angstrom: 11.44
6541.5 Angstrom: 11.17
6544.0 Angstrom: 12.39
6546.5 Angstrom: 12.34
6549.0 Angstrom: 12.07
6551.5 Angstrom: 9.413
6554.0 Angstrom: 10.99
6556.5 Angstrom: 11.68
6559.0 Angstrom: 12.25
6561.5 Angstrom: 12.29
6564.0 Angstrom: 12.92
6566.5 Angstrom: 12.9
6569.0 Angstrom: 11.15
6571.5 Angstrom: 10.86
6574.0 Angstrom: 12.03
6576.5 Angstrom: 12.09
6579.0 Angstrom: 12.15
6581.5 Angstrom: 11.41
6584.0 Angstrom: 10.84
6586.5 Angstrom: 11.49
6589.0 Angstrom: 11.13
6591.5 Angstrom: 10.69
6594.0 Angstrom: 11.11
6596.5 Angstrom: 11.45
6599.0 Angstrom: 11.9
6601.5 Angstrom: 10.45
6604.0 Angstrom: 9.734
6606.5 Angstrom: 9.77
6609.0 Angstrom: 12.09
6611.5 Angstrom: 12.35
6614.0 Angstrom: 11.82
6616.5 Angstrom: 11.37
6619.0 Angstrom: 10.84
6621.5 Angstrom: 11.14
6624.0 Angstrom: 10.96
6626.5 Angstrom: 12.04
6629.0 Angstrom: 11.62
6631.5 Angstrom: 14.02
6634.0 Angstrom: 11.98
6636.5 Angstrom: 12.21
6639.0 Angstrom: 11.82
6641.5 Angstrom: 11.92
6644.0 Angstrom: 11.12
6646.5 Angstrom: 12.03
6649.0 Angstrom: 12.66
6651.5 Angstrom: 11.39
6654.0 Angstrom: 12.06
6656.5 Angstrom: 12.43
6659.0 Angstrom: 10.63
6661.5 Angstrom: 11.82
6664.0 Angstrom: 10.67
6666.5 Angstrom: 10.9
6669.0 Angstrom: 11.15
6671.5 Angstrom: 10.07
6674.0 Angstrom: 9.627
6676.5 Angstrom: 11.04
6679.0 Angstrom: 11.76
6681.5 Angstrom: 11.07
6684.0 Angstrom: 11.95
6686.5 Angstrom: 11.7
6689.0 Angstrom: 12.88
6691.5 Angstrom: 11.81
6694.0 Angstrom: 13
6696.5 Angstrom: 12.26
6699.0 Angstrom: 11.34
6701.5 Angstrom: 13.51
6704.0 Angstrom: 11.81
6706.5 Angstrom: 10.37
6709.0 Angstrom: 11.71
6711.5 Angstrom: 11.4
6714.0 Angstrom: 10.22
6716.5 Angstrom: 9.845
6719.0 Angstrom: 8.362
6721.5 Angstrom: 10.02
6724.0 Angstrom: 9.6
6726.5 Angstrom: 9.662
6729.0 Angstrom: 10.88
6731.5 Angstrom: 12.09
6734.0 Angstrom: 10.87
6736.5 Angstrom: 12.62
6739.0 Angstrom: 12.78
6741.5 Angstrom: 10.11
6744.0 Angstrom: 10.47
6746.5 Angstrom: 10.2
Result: 2.37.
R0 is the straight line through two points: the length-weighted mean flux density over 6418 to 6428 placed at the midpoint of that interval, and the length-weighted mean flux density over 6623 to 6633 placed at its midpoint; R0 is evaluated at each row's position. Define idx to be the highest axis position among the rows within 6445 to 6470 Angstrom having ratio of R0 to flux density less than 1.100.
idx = 6469.0 Angstrom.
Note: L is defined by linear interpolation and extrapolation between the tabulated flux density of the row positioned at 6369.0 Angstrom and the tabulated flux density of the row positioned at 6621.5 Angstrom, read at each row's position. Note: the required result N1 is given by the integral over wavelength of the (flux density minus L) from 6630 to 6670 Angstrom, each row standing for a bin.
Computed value 27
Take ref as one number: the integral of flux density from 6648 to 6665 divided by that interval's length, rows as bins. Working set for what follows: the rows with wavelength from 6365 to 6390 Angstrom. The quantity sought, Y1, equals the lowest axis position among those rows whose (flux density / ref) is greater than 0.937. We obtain 6366.5 Angstrom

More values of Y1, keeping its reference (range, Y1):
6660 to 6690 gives 6661.5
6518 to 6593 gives 6521.5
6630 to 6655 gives 6631.5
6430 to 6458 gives 6434.0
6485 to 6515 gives 6486.5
